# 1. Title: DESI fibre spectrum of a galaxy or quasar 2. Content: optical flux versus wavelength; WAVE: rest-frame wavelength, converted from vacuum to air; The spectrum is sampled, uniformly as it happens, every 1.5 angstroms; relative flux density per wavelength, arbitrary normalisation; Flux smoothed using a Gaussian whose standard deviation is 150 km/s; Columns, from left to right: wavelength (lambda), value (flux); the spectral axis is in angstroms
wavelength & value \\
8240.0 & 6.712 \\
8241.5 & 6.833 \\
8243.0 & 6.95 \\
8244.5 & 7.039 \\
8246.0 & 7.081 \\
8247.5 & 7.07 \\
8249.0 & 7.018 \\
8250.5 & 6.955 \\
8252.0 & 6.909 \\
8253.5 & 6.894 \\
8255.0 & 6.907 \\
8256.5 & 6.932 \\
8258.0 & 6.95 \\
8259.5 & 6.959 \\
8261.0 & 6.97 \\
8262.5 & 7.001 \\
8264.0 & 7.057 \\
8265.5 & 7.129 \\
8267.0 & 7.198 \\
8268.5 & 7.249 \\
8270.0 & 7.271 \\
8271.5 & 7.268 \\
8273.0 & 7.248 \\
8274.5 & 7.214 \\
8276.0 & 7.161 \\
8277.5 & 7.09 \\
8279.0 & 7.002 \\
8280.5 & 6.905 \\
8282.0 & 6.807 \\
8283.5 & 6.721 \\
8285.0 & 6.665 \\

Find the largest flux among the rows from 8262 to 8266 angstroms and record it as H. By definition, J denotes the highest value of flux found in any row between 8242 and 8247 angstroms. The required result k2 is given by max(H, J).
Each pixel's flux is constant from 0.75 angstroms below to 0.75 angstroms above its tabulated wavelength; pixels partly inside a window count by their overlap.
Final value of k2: 7.13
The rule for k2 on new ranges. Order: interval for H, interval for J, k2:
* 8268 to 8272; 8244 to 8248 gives 7.27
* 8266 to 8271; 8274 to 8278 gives 7.27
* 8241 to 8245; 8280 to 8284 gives 7.04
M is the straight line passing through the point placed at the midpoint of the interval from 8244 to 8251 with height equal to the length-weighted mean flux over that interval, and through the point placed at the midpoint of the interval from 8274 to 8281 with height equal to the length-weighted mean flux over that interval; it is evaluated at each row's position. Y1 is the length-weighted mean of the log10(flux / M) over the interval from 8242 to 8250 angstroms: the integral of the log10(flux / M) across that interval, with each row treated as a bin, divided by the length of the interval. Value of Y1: -0.001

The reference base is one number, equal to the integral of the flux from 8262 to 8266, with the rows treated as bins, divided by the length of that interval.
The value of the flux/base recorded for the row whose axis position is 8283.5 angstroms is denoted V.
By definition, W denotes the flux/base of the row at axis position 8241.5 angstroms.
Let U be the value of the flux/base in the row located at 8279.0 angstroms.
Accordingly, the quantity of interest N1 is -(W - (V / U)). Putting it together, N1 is -0.01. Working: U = 0.99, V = 0.95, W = 0.97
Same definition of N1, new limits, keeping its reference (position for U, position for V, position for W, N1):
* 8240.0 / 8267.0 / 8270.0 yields 0.04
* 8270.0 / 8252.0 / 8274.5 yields -0.07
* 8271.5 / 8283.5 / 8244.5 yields -0.07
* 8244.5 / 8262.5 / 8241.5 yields 0.03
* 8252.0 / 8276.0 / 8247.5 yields 0.04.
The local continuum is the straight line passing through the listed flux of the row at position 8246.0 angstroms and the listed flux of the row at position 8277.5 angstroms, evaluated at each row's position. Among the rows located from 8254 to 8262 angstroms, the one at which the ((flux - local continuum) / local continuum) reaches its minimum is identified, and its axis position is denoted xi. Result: 8255.0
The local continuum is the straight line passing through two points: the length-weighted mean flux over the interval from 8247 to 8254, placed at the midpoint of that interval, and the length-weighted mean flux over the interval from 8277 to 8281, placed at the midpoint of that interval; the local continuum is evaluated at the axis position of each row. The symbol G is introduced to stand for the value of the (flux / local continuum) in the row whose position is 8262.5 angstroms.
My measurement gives 1.00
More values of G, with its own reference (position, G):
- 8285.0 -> 0.95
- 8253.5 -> 0.99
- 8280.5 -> 0.99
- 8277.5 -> 1.01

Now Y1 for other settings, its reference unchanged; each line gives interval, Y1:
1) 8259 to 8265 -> -0.003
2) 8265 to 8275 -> 0.010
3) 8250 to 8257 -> -0.008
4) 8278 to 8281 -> -0.007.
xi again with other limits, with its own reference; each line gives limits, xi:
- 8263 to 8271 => 8264.0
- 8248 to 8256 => 8253.5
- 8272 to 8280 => 8279.0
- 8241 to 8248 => 8241.5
